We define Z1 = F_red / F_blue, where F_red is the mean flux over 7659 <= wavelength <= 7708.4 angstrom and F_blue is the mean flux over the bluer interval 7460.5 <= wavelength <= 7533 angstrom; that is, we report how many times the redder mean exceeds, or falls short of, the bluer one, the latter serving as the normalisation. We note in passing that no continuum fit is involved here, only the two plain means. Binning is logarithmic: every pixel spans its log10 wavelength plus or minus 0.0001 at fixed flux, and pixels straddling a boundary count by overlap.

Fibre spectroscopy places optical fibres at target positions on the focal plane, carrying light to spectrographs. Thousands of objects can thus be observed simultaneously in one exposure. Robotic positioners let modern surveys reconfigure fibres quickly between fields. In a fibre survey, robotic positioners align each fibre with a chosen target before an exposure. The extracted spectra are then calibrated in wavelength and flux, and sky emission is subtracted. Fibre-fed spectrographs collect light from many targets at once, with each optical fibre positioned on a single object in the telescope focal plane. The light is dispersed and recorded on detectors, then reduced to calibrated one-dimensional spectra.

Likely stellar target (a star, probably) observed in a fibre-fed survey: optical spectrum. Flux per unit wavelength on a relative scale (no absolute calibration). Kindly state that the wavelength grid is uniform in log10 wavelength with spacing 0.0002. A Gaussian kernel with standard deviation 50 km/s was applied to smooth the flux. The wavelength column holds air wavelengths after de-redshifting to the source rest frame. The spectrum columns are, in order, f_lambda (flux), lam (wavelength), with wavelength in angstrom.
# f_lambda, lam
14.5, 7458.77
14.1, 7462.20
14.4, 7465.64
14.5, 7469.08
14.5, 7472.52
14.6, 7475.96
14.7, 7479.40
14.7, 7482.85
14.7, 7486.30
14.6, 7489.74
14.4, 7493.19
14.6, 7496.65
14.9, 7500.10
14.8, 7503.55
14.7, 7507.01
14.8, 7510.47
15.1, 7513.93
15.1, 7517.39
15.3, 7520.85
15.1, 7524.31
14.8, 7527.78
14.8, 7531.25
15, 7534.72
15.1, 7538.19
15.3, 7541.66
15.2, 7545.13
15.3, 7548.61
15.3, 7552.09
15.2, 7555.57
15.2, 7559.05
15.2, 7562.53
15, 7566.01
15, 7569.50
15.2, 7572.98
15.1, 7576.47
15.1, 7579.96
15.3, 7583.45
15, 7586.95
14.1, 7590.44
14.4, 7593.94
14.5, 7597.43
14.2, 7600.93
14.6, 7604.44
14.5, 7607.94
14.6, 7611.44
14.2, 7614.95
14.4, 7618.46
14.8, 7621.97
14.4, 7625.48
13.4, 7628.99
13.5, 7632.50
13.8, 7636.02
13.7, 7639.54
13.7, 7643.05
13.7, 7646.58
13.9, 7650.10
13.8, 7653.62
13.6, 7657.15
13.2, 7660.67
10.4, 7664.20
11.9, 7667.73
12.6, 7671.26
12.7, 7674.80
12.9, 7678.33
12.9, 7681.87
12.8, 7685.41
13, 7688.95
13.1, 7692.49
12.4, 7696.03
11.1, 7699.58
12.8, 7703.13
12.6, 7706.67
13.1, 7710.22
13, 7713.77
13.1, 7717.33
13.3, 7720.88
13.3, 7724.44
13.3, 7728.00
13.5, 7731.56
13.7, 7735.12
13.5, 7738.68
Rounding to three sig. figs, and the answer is 0.846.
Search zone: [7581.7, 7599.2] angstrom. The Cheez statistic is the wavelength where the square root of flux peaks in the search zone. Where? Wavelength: 7583.45 angstrom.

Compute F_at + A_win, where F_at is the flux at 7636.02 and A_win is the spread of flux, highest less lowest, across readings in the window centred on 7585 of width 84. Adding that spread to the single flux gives 15.0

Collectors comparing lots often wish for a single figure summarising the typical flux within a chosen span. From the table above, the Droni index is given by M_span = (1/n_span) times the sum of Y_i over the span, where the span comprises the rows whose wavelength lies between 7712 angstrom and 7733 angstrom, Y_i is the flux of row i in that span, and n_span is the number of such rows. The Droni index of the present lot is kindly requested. 13.2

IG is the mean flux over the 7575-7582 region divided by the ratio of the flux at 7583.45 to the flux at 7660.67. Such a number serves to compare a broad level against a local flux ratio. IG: 13.0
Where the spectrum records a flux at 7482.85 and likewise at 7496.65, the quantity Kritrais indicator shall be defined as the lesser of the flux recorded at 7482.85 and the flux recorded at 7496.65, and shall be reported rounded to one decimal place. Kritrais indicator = 14.6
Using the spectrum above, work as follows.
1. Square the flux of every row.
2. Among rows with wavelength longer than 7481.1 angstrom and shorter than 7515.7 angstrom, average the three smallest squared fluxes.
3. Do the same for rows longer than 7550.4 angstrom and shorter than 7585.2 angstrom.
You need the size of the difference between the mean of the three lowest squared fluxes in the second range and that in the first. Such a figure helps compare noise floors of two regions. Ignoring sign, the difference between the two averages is 15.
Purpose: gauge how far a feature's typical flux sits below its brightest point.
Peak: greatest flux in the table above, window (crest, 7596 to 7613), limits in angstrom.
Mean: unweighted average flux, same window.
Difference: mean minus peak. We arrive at -0.12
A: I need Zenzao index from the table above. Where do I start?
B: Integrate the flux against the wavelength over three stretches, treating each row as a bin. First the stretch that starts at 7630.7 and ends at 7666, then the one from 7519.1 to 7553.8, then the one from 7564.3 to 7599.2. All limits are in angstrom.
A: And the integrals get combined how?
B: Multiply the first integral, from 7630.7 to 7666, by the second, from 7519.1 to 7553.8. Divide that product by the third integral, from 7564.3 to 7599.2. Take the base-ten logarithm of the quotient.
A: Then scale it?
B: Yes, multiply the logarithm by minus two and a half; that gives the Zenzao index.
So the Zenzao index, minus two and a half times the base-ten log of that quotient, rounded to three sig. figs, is -6.69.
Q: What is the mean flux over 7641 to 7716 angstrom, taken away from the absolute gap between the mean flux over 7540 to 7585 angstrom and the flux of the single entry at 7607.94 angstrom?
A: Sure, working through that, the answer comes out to -12.1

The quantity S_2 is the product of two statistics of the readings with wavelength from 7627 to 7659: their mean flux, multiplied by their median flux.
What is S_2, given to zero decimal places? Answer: 187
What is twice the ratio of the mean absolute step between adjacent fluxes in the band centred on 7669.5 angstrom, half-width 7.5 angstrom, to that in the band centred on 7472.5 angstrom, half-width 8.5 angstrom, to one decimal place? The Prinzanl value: 20.4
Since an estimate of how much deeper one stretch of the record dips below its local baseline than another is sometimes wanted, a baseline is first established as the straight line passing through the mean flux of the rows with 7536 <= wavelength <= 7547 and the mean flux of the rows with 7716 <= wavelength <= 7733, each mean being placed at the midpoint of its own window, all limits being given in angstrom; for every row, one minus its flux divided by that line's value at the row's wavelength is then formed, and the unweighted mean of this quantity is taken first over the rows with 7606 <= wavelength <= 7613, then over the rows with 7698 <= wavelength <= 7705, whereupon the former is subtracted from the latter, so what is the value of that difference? 0.12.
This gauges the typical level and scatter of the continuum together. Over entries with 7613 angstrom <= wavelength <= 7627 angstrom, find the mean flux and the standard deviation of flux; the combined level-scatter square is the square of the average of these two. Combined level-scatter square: 54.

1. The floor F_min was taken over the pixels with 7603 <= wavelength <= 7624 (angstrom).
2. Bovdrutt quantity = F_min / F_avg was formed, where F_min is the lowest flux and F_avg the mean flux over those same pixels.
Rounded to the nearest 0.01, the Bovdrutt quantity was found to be 0.98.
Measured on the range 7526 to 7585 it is 0.98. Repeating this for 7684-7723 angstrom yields 0.87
